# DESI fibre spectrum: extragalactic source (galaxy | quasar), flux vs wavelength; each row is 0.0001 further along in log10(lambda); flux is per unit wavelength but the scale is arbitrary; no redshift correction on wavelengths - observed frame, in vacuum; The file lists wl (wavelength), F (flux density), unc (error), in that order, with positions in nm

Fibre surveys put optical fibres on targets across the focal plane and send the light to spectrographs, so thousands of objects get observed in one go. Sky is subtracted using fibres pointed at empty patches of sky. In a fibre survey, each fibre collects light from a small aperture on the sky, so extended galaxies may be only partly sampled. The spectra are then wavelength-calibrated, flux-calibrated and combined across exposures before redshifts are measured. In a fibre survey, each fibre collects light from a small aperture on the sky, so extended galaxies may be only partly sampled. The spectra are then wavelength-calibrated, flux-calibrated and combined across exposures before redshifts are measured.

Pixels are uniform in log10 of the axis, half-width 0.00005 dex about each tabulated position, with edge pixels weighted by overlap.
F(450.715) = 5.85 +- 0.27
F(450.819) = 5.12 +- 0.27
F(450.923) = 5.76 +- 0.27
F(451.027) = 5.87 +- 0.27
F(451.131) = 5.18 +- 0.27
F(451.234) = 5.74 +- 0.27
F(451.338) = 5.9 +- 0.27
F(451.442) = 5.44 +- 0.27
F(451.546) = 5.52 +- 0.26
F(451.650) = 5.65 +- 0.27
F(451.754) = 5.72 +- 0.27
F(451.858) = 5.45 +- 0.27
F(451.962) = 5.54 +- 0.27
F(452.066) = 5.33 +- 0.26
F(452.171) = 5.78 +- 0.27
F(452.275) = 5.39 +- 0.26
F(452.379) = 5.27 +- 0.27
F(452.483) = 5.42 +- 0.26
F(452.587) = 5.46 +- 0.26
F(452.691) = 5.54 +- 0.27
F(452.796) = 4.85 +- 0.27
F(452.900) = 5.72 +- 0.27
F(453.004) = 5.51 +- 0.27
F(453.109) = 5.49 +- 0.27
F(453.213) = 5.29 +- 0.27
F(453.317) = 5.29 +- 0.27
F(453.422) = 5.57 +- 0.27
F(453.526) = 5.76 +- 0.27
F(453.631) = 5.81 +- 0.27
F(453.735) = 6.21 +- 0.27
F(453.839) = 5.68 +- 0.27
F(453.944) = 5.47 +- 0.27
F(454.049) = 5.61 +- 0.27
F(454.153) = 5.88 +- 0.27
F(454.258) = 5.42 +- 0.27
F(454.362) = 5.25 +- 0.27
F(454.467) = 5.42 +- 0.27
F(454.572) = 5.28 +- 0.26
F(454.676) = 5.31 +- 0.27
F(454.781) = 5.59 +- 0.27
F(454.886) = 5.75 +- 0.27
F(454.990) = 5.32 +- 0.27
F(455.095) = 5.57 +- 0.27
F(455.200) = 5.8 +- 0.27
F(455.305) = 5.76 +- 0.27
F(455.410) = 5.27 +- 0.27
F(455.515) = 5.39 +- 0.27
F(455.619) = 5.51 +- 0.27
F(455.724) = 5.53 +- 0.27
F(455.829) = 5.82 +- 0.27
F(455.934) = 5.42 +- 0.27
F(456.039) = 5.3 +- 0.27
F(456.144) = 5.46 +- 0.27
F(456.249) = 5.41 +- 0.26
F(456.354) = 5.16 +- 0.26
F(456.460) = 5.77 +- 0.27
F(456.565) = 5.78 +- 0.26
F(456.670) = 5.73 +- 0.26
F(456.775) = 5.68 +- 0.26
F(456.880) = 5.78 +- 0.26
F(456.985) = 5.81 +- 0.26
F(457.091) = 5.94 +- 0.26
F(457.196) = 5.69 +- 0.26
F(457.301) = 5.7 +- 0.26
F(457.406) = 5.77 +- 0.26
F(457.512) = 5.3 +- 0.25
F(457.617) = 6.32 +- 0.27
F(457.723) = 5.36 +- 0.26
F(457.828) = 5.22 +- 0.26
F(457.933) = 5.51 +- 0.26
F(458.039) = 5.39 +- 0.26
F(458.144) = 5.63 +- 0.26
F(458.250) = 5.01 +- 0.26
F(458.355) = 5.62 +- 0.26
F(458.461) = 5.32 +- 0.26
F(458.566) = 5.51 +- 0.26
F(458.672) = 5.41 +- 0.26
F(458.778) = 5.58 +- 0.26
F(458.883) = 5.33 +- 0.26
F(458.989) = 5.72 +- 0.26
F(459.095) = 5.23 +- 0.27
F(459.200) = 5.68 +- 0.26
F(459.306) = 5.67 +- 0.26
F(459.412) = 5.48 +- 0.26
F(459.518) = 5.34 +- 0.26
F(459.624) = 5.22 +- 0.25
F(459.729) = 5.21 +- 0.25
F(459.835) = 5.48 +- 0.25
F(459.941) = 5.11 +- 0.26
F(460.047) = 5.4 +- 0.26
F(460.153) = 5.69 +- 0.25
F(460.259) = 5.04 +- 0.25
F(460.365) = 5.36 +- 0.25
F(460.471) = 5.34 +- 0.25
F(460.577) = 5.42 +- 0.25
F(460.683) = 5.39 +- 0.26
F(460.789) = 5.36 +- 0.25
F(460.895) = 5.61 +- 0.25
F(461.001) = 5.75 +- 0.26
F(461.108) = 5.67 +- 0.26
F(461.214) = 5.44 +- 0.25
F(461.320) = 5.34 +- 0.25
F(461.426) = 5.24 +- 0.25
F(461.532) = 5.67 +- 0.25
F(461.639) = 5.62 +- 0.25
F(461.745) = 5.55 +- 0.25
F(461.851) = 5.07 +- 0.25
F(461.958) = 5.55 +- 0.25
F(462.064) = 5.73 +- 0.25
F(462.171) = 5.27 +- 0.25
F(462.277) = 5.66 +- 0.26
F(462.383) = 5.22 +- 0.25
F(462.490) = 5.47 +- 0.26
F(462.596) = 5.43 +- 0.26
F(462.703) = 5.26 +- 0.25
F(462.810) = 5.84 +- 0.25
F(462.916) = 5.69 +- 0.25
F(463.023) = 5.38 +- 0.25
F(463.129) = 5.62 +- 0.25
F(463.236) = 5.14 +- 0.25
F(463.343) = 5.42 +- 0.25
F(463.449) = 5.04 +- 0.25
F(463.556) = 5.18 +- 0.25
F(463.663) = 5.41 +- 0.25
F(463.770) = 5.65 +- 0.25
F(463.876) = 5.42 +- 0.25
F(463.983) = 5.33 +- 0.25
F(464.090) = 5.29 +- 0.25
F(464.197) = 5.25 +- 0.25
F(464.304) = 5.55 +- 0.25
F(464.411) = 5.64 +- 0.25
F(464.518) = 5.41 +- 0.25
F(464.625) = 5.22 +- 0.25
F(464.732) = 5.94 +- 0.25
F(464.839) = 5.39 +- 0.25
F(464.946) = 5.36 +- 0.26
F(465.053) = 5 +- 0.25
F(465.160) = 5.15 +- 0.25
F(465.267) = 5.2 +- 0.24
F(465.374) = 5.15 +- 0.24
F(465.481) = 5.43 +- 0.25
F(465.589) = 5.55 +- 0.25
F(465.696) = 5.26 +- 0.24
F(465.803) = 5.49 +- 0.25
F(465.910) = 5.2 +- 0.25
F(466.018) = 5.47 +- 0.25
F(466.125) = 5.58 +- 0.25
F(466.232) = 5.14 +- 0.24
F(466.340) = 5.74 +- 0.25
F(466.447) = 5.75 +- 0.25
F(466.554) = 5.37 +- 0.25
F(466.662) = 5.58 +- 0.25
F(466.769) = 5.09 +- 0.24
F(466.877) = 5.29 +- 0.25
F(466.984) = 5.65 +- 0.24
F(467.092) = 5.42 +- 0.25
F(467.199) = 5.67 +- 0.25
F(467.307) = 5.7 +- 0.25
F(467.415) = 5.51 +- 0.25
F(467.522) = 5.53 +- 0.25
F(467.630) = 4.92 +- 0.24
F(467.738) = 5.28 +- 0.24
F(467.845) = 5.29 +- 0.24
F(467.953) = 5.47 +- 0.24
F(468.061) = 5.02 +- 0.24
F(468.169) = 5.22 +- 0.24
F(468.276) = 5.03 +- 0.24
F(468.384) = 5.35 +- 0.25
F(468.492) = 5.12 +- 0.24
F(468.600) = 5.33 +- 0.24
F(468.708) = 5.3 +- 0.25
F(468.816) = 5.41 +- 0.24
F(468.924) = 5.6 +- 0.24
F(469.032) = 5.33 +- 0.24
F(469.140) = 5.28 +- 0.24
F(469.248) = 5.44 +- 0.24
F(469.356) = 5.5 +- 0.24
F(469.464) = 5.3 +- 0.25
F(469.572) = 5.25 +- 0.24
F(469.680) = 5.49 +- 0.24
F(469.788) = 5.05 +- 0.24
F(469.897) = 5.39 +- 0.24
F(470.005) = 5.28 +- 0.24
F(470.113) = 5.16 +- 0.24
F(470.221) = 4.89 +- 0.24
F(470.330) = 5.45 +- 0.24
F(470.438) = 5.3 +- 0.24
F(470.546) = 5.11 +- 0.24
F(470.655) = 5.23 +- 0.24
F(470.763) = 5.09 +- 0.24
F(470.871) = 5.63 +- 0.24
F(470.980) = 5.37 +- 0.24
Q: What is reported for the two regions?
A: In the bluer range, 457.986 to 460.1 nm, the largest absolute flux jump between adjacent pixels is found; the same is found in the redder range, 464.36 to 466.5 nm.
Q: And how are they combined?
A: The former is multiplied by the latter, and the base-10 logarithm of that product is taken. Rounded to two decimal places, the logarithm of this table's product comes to -0.35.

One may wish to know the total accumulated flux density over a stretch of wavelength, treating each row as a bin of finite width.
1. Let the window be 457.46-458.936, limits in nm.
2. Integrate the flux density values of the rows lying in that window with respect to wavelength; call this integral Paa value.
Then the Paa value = 8.07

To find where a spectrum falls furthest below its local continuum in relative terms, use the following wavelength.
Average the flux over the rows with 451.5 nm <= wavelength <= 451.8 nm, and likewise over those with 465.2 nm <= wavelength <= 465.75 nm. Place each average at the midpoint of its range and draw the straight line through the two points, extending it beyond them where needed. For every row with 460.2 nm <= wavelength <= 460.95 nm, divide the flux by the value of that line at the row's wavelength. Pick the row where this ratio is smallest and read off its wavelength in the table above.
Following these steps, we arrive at 460.259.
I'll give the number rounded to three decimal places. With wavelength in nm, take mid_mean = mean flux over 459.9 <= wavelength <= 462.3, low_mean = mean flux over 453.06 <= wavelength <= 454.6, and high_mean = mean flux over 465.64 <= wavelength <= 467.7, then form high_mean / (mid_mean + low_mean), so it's 0.494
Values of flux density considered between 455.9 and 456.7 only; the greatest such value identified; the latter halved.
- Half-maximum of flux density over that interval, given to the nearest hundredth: 2.89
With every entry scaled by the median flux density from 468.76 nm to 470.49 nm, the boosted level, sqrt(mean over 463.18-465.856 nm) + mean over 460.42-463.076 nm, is 2.035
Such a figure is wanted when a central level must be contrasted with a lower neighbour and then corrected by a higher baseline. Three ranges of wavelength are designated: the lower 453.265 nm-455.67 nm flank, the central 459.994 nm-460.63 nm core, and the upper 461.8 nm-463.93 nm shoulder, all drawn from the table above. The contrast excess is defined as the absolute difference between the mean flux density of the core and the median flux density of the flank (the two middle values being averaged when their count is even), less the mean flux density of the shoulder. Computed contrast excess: -5.23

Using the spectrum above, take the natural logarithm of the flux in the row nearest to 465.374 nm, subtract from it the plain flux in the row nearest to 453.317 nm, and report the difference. -3.65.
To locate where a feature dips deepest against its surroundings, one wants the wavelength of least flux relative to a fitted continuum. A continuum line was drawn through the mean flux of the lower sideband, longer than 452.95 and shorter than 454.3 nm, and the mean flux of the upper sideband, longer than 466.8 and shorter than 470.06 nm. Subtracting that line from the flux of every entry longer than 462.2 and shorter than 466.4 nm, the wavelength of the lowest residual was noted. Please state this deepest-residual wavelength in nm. 465.053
